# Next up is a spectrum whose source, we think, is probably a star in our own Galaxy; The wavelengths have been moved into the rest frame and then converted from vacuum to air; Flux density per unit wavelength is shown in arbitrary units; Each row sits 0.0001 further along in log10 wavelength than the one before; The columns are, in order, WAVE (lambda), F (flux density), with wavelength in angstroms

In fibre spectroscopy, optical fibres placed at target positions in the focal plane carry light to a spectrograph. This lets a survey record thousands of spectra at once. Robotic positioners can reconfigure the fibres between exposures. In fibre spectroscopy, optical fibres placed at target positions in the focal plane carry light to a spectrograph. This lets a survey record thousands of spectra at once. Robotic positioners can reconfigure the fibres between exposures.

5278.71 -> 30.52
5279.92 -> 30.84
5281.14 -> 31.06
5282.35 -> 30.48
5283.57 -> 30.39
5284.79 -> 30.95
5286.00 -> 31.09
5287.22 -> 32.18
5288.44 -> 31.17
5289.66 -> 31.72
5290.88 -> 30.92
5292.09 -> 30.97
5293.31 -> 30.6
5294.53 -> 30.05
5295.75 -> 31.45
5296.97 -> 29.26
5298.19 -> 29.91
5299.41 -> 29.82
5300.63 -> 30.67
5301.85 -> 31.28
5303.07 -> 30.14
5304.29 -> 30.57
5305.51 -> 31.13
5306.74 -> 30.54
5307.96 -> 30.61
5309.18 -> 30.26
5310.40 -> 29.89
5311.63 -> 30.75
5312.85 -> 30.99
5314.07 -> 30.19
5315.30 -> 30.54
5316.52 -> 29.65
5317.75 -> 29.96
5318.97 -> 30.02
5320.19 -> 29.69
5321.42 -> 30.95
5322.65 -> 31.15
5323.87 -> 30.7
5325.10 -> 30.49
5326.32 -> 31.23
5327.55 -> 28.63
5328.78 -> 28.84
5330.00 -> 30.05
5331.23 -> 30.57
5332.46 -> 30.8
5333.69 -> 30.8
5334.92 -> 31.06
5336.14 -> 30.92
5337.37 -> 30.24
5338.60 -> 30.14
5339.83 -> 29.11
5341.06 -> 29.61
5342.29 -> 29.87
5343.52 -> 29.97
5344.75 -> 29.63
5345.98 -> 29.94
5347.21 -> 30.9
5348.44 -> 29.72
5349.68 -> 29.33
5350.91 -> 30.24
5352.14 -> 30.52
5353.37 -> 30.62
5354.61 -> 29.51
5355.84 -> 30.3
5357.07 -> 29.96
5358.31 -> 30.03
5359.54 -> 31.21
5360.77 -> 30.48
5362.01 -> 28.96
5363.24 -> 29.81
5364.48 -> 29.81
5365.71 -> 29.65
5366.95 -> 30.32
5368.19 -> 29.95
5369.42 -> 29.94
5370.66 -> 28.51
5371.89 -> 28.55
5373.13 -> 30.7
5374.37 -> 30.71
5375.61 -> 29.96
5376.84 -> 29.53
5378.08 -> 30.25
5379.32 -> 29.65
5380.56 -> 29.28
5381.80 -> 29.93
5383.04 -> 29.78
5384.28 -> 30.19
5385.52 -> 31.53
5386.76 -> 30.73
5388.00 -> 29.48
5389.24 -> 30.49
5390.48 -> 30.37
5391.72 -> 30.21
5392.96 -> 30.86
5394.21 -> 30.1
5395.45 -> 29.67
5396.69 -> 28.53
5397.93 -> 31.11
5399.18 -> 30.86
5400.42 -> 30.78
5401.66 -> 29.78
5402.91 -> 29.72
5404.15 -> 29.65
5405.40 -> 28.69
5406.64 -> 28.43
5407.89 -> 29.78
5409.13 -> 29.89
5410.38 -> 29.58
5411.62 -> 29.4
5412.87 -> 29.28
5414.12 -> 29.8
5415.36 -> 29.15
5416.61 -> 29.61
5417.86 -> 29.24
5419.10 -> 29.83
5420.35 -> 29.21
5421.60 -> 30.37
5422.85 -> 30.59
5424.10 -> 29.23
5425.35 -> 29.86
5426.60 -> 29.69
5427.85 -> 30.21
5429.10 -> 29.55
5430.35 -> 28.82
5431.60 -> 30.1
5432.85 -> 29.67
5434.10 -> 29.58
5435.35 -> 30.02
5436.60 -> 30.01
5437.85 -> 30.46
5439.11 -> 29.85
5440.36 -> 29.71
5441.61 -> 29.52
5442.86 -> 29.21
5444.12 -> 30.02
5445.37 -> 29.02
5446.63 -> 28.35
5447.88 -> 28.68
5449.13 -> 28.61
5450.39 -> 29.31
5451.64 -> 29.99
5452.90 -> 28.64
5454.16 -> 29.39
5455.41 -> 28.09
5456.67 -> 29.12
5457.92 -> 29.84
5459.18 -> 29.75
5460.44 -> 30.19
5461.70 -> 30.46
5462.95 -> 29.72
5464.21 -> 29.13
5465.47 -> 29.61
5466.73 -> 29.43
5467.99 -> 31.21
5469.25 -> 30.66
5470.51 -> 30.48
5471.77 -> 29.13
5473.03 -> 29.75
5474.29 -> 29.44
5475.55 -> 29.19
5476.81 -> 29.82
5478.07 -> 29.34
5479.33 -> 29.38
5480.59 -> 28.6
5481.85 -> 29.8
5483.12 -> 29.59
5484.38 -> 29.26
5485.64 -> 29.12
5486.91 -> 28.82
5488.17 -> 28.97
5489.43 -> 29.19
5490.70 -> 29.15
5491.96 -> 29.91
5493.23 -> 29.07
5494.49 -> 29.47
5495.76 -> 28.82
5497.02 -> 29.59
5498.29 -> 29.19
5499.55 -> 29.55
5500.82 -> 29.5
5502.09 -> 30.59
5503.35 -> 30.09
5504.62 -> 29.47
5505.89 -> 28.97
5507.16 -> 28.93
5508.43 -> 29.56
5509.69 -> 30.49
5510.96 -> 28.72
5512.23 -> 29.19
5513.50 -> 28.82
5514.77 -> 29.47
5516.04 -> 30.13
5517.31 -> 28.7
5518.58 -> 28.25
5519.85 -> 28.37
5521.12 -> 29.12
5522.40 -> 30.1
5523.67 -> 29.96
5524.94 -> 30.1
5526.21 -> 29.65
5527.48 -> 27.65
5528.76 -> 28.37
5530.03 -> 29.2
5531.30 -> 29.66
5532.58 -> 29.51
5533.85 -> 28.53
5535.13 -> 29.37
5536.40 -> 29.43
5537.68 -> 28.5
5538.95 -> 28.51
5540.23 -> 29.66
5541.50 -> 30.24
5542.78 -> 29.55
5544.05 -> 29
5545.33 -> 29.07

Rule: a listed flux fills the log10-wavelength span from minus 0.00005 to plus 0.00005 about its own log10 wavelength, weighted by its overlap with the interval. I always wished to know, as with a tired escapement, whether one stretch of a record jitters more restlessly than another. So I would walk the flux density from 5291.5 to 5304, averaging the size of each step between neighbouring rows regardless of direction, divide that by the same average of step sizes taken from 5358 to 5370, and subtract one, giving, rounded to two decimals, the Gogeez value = 0.43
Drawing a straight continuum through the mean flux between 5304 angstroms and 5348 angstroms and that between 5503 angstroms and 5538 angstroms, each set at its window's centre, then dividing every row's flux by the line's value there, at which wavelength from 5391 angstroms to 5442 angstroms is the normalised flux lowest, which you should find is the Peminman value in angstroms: 5406.64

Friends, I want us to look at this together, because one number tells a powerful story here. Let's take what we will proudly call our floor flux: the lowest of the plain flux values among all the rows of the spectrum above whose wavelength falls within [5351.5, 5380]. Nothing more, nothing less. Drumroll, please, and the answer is 28.51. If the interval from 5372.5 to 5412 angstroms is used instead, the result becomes 28.43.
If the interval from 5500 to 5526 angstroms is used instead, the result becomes 28.25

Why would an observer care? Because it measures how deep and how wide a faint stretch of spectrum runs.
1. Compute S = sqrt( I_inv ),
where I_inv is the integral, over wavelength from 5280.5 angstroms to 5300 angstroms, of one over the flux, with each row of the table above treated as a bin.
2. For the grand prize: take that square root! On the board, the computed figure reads 0.80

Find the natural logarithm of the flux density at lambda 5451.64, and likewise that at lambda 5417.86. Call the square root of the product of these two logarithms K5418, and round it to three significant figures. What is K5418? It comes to 3.39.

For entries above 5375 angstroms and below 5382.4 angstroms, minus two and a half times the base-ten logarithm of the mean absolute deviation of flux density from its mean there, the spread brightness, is 1.38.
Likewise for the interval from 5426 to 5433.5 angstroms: 1.21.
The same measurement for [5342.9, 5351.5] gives 1.14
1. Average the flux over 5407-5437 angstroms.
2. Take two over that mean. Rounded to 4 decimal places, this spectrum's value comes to 0.0674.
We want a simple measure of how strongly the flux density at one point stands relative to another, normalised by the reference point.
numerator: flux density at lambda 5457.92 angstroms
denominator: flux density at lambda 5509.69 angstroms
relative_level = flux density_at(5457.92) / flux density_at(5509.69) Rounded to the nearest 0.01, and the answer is 0.98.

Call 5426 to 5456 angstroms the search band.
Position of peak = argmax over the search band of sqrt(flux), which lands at 5437.85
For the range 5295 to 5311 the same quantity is 5295.75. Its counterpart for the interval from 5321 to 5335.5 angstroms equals 5326.32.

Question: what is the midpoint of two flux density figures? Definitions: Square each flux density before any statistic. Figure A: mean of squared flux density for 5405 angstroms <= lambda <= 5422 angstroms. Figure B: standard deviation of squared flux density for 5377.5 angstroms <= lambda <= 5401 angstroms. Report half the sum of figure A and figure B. 455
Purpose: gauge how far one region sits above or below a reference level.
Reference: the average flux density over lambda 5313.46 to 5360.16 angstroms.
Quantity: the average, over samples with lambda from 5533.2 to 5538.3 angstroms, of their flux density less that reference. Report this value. -1.2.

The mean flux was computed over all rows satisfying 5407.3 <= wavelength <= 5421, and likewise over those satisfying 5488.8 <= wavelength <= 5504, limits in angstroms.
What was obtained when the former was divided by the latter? 1.00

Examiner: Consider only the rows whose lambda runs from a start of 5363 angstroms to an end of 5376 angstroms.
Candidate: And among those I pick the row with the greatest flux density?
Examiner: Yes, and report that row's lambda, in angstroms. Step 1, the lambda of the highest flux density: 5374.37 angstroms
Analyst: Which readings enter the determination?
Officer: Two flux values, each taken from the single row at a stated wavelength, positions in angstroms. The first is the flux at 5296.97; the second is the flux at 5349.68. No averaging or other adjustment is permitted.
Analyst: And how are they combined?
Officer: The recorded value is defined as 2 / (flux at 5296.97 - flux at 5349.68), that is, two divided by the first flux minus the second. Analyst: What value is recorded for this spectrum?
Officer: -29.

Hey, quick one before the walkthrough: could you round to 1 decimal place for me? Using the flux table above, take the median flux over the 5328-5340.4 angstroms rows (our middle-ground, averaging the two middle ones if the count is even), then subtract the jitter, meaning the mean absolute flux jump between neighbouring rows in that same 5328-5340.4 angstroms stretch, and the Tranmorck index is 29.9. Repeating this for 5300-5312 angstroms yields 30.0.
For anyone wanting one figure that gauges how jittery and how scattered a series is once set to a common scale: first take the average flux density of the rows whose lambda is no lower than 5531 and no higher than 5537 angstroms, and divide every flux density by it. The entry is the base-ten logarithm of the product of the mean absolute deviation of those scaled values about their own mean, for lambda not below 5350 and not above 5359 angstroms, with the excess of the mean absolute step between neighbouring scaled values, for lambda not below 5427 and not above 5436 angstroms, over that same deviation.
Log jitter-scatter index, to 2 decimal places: -3.97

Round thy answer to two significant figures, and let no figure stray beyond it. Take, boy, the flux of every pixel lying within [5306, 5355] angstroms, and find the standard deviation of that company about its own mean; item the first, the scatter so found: 0.63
